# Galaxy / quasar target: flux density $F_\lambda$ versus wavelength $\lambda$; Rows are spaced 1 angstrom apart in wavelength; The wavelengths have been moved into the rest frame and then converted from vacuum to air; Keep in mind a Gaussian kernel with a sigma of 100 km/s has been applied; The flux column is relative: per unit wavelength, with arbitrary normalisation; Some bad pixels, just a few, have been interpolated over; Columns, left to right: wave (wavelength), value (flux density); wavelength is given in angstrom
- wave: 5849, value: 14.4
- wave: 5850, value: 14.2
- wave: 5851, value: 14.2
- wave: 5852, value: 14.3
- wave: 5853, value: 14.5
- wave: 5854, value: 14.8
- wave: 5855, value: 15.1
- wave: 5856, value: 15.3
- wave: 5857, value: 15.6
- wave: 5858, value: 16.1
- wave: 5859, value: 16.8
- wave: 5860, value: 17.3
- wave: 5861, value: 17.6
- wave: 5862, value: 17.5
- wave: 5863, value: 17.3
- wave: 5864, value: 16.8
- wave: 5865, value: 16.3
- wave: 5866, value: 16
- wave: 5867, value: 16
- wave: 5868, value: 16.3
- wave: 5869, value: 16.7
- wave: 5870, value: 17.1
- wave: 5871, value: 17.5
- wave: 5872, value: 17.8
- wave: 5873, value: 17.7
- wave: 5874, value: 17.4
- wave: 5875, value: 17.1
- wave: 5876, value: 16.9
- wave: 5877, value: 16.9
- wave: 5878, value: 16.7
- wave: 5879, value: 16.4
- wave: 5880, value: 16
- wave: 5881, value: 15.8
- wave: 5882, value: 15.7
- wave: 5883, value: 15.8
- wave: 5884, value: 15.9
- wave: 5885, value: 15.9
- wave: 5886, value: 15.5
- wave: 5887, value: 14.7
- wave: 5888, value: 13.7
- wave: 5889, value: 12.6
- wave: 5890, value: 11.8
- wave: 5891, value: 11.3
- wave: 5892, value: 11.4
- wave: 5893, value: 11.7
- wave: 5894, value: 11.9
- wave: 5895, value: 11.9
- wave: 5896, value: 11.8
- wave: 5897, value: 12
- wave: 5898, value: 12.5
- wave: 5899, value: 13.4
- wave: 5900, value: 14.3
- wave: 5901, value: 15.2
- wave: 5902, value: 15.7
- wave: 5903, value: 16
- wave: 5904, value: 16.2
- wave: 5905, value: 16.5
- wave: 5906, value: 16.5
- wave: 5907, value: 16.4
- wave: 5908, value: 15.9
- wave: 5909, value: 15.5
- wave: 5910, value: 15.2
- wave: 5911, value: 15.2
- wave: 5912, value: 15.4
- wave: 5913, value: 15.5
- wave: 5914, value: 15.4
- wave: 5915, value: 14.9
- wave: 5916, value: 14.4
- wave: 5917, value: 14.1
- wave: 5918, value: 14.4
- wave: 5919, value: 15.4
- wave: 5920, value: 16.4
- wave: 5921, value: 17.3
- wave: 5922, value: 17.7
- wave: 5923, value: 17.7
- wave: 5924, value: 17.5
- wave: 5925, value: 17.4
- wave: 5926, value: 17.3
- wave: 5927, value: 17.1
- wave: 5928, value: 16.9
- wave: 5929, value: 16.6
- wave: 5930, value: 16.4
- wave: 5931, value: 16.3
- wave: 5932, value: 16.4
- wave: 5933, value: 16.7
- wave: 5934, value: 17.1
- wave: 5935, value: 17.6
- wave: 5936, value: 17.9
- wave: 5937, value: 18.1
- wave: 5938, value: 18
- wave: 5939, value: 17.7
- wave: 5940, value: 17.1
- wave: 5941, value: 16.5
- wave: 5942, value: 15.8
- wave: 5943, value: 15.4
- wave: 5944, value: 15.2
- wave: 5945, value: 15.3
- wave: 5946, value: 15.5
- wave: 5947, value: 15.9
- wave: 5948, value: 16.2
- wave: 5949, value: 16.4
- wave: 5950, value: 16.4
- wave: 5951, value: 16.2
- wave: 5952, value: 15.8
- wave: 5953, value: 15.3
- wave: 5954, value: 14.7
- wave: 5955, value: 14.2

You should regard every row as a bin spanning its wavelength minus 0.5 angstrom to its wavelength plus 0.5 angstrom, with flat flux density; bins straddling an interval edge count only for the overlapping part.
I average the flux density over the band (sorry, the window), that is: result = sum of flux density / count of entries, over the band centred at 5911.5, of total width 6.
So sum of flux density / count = 15.4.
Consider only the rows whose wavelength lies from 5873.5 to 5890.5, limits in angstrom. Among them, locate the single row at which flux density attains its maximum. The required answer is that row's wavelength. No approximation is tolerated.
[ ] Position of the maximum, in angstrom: 5874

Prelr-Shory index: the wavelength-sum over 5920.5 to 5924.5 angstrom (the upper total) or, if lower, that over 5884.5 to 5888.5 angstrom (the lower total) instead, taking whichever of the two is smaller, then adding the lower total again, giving 120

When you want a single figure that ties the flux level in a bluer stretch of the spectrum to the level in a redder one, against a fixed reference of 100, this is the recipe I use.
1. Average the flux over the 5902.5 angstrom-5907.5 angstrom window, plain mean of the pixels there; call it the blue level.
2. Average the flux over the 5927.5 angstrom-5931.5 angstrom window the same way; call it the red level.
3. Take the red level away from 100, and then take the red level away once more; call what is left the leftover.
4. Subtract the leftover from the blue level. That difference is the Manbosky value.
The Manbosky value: -51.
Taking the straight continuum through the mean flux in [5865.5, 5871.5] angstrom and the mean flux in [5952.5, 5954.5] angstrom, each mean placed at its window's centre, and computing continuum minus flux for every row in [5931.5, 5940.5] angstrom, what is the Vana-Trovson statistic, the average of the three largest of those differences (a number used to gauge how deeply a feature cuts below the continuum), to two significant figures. -1.3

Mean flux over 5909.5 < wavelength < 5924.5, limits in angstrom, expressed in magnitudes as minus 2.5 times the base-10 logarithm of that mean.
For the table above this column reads -2.99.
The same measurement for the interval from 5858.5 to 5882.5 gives -3.06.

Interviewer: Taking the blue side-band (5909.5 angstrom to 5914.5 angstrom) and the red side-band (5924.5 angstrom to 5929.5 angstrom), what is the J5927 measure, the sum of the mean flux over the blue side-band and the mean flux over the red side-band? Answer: 32.4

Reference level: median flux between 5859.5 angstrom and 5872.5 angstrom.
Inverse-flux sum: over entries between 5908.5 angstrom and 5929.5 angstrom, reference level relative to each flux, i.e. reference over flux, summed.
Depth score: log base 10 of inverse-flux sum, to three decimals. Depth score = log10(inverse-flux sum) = 1.352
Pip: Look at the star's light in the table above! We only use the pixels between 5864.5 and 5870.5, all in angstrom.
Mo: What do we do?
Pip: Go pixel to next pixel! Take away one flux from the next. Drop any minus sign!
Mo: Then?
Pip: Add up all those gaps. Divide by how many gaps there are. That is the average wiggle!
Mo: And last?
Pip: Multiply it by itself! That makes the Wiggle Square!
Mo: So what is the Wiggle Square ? 0.078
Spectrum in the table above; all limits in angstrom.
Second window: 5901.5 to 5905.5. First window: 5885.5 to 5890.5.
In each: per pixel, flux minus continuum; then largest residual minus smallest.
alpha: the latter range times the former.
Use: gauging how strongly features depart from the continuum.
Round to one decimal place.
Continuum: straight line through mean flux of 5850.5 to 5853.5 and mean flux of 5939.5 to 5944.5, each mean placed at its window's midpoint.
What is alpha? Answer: 2.8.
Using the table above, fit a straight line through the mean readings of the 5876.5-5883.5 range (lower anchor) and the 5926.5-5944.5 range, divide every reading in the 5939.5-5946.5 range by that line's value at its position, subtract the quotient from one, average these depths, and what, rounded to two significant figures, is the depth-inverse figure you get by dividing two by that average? 31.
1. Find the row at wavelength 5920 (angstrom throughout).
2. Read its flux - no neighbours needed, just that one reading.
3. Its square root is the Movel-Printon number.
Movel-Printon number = 4.05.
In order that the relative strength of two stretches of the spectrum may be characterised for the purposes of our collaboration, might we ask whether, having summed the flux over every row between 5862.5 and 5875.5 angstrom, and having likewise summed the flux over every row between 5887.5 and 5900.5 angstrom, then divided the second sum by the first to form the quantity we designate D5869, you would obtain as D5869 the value 0.73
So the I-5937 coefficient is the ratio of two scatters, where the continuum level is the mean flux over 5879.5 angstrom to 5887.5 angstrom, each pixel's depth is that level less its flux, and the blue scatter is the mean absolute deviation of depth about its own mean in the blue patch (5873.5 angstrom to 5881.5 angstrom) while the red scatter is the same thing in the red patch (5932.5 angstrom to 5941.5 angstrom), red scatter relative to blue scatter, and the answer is 1.14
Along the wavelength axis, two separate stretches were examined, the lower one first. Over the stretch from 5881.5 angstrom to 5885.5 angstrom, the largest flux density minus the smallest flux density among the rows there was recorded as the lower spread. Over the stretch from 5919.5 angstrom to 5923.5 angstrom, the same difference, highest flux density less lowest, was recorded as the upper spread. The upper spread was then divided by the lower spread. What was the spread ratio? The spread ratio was 6.5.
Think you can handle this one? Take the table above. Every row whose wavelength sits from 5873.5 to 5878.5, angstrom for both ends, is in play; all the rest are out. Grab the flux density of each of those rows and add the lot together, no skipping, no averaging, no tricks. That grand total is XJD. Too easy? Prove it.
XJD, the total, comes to 85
